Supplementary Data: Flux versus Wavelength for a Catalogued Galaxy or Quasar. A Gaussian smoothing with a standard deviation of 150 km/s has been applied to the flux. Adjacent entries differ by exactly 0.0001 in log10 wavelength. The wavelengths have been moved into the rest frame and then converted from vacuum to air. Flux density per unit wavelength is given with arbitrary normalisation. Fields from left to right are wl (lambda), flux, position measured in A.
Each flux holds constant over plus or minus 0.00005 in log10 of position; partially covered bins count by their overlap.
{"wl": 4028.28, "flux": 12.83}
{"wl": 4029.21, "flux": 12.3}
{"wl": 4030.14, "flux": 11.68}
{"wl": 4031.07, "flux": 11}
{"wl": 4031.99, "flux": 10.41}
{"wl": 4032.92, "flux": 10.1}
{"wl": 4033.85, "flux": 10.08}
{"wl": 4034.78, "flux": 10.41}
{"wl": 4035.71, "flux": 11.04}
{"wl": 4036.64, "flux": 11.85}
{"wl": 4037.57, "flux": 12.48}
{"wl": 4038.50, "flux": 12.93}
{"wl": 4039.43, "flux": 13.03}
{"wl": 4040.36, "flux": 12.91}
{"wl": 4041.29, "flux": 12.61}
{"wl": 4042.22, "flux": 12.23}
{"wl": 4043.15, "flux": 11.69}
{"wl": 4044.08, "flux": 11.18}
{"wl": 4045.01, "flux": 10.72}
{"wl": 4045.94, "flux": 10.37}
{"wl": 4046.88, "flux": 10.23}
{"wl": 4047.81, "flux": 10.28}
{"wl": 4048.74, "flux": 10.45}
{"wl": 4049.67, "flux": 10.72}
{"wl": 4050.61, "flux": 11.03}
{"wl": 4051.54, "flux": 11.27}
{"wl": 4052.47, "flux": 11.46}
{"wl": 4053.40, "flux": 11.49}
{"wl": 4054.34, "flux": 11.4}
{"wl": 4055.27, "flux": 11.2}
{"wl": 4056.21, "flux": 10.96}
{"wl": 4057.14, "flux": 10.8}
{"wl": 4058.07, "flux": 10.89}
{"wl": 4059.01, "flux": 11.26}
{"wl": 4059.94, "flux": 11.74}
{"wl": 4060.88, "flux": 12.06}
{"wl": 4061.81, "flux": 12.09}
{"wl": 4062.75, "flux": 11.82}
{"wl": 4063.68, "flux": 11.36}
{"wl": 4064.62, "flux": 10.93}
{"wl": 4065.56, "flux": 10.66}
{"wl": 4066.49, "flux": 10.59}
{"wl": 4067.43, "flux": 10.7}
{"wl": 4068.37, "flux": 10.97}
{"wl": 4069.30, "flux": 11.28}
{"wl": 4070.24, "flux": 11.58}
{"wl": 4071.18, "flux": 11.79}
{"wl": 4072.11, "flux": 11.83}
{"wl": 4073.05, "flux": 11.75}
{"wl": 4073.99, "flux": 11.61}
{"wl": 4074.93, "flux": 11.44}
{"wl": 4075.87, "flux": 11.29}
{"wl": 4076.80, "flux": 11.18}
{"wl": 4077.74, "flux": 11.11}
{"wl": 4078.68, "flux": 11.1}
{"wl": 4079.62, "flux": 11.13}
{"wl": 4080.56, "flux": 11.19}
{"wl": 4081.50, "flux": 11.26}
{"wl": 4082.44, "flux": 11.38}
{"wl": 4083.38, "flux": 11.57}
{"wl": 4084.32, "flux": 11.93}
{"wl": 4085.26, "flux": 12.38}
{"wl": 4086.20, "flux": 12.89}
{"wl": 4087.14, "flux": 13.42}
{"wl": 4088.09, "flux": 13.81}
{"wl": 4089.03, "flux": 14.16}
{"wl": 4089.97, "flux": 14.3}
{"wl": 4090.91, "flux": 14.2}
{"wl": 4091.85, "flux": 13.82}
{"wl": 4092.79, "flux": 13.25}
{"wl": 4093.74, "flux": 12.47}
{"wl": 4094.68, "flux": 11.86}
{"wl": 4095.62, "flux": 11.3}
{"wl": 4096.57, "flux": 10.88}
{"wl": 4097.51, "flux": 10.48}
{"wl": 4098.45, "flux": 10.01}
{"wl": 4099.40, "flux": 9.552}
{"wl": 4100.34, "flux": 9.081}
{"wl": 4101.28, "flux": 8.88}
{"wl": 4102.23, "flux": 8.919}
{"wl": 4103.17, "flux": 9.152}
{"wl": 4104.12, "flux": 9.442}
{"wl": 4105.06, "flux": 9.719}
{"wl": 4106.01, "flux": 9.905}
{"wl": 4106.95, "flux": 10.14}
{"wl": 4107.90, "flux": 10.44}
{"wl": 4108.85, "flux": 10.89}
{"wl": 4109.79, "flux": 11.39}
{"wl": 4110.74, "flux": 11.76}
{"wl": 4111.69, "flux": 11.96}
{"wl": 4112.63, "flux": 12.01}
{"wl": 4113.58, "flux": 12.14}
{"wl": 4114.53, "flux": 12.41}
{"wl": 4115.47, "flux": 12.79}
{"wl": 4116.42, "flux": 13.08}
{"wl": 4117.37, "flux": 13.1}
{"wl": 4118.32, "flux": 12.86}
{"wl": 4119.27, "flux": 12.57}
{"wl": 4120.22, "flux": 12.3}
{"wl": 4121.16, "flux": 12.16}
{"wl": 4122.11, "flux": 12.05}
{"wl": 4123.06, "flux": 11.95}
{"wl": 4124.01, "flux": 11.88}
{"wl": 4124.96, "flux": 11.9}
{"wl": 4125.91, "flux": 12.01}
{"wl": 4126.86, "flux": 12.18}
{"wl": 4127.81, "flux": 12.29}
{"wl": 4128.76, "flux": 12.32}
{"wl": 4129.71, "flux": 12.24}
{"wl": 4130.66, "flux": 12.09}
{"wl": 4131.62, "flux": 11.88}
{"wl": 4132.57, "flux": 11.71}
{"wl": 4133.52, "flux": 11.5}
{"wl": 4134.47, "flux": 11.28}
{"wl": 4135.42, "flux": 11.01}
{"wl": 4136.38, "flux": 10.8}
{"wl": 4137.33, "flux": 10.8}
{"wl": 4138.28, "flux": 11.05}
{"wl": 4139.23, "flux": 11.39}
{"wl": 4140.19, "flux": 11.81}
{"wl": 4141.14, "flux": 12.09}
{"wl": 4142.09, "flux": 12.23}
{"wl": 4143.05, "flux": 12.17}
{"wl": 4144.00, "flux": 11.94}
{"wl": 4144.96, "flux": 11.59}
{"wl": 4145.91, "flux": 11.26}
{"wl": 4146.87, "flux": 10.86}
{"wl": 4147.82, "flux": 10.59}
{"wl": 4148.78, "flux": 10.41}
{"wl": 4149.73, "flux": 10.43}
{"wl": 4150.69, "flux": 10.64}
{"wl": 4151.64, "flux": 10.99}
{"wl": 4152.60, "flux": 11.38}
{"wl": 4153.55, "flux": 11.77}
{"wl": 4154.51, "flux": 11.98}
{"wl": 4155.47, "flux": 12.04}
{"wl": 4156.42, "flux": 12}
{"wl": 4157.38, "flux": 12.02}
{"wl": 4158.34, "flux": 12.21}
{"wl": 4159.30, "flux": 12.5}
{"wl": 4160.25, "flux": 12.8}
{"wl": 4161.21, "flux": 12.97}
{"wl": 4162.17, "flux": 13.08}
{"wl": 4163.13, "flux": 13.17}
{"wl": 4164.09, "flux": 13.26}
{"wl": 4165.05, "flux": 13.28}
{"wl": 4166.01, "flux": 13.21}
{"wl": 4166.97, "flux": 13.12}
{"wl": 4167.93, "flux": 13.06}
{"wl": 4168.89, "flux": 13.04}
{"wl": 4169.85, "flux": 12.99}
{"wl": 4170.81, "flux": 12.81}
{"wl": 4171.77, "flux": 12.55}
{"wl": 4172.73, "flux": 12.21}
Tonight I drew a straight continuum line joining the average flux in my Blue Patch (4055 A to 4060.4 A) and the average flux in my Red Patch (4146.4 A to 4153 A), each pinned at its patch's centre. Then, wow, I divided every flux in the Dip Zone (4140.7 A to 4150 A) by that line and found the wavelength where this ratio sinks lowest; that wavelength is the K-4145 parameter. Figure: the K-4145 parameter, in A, 4148.78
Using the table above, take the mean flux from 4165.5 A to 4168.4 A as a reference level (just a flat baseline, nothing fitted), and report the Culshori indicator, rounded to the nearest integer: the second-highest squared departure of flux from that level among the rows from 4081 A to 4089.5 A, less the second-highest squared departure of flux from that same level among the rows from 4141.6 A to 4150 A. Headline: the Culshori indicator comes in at -4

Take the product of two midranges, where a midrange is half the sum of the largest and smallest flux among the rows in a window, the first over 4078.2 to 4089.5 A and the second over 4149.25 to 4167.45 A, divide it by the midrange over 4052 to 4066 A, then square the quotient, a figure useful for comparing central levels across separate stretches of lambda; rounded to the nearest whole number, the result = 173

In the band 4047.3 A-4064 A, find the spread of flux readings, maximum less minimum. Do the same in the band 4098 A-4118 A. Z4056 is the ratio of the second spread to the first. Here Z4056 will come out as 2.3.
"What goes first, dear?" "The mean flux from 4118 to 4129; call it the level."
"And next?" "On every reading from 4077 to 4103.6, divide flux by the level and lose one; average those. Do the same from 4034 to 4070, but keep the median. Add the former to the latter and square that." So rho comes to 0.016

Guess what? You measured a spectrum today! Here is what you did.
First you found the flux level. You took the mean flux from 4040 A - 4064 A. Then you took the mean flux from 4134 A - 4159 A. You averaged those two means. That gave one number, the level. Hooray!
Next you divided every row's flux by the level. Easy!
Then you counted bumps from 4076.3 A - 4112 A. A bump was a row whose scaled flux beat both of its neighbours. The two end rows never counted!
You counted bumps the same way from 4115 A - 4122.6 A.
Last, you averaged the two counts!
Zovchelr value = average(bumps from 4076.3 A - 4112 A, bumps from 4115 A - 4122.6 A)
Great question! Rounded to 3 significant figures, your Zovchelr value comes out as 1.00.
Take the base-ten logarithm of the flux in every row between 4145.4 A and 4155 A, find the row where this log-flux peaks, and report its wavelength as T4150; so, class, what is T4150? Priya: 4154.51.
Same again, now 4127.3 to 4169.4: 4165.05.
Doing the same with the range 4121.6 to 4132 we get 4128.76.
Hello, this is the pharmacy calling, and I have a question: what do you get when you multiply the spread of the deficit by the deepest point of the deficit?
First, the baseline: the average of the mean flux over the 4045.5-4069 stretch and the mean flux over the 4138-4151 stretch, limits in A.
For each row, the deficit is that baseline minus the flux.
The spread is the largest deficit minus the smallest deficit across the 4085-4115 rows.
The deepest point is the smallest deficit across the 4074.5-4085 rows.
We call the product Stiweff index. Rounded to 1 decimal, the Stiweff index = -4.0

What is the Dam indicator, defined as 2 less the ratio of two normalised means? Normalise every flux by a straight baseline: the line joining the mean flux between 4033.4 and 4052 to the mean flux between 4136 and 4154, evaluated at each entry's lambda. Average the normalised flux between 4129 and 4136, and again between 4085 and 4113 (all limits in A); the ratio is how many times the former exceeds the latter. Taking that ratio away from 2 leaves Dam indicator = 0.97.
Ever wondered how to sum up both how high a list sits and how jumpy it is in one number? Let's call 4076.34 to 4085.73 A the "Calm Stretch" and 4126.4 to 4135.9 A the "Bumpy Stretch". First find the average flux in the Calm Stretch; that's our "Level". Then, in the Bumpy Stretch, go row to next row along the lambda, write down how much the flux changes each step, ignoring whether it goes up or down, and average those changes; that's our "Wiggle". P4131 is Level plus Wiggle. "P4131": 11.6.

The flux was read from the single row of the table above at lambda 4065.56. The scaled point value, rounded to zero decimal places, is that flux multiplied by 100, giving 1066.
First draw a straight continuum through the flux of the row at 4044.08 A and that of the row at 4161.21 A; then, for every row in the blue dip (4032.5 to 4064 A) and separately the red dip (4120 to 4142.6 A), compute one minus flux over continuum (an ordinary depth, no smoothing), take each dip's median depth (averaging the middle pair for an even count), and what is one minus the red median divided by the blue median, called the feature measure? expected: -25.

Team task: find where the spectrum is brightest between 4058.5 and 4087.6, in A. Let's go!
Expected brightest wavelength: 4087.14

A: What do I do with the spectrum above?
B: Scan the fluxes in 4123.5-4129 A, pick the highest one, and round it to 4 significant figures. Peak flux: 12.32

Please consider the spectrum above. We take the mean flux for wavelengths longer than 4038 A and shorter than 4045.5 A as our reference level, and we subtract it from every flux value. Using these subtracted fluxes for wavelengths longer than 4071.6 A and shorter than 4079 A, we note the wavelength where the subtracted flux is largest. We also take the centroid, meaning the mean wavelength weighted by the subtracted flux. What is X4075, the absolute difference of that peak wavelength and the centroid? 4.0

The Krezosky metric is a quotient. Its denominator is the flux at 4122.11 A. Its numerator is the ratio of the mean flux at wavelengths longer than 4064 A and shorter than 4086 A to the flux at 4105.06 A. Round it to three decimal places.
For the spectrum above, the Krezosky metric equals 0.097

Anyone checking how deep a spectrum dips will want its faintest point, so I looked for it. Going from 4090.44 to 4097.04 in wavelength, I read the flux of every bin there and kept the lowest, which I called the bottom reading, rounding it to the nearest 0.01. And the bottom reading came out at 10.88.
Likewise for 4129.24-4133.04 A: 11.71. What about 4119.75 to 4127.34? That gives 11.88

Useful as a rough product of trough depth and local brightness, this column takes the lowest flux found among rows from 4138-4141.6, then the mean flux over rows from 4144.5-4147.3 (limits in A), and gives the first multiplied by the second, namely 124.2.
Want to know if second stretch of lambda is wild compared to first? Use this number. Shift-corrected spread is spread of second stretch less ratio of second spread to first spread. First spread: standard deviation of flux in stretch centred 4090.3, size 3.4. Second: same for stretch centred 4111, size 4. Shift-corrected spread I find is -1.1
